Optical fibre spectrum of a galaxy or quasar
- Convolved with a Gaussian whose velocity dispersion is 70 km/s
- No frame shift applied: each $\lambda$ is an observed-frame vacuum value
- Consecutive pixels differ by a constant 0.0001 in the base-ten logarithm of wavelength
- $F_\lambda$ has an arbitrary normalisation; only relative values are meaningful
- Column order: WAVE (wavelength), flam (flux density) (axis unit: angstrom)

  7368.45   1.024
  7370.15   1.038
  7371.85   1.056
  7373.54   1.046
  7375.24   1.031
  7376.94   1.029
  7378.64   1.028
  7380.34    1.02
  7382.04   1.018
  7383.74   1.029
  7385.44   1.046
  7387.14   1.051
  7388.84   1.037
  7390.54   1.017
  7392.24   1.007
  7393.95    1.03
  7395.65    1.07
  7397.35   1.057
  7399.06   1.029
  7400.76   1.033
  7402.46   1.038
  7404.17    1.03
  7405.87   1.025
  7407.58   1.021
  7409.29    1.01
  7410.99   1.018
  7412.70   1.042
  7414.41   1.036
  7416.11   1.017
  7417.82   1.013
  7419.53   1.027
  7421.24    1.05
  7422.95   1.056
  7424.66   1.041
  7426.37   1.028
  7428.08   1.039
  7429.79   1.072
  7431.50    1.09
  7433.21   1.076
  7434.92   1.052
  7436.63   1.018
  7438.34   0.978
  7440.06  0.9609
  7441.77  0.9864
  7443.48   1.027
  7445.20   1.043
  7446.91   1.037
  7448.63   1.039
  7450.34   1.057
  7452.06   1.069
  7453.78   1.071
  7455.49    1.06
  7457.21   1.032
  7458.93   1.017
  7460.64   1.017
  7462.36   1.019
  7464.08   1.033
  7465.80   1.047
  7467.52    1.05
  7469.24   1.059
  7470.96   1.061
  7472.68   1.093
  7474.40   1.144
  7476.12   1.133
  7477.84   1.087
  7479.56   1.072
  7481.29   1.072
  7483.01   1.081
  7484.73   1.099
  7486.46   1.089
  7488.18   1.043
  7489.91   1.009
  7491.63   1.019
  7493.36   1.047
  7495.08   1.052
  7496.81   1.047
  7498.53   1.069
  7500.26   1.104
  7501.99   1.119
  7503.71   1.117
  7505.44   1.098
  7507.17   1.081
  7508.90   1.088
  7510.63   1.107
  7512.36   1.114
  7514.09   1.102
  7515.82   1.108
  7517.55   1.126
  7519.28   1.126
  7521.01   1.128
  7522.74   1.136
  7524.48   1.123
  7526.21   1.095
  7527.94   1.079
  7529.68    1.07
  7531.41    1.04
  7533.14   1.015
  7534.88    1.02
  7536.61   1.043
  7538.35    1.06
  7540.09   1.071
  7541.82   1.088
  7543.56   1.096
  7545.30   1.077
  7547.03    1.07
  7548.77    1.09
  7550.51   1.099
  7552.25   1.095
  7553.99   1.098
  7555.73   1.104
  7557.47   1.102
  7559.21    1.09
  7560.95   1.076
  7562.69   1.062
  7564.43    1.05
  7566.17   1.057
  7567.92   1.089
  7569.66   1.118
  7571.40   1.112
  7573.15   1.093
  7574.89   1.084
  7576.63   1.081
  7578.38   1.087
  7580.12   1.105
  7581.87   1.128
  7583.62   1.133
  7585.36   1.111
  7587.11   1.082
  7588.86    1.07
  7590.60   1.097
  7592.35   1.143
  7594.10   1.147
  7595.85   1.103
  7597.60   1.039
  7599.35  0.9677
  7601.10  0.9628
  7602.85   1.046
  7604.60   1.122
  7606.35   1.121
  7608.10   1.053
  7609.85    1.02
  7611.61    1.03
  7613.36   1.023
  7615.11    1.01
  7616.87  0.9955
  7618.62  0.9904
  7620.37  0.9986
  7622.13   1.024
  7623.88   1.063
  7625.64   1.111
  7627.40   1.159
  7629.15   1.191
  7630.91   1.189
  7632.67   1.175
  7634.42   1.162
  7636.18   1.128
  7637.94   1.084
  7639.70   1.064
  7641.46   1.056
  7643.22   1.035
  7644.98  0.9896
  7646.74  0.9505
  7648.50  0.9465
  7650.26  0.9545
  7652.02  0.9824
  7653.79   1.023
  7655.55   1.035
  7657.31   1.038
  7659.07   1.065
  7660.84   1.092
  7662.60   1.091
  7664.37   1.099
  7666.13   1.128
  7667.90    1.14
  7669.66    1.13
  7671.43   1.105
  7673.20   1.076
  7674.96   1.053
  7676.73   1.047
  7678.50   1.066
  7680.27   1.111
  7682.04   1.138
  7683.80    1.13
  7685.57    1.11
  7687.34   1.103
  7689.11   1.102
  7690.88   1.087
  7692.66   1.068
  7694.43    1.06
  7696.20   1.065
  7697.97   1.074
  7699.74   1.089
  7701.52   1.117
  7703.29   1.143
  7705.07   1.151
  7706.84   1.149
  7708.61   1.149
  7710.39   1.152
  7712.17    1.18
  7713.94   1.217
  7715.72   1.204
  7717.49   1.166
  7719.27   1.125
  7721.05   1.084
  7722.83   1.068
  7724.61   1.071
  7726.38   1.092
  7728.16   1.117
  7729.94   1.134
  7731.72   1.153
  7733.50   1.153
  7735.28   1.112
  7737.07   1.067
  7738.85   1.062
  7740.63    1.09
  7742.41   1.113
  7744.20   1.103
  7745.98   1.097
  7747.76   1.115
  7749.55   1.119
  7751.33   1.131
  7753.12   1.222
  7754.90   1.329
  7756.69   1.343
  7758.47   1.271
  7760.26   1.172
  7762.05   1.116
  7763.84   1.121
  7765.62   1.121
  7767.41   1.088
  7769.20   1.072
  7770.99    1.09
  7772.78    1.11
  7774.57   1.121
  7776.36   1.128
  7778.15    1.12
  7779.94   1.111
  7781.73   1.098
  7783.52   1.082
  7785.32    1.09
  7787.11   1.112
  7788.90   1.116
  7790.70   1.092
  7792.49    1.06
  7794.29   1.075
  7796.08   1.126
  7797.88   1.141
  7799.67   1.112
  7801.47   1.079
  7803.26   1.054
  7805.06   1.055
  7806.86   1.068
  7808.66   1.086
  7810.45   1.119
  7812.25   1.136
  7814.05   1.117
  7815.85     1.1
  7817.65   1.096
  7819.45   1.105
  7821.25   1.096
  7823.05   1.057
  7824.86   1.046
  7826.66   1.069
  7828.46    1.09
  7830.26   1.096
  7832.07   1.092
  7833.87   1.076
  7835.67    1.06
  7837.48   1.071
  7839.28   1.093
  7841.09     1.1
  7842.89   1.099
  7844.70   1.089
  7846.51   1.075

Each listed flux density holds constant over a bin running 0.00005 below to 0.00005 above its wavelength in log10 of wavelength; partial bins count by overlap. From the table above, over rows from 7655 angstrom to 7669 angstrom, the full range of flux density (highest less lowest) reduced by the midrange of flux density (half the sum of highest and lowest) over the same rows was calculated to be -0.98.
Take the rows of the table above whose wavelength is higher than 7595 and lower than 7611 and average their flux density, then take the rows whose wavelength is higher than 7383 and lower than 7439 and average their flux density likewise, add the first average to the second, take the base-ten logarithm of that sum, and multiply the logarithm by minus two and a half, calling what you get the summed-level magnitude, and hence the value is -0.80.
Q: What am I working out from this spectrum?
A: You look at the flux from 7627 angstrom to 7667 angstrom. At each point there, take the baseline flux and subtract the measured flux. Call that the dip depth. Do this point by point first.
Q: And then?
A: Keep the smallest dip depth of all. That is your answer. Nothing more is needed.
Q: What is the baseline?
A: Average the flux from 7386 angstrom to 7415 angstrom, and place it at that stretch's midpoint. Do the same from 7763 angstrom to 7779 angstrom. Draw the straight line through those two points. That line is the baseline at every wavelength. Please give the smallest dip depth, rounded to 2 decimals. -0.11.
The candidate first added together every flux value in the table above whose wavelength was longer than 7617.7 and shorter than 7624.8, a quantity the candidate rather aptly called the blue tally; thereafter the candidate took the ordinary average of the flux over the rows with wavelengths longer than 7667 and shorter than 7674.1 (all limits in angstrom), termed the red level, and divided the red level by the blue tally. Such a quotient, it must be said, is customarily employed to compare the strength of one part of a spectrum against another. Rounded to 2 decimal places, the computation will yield 0.27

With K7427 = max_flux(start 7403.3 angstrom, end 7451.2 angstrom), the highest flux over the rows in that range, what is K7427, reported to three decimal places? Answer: 1.090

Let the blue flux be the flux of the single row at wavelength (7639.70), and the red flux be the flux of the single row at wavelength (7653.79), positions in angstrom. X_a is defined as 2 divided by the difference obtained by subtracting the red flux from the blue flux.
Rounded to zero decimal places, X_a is 49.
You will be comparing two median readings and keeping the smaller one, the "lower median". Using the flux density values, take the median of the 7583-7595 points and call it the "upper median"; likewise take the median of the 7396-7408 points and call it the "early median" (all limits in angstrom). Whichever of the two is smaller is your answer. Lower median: 1.03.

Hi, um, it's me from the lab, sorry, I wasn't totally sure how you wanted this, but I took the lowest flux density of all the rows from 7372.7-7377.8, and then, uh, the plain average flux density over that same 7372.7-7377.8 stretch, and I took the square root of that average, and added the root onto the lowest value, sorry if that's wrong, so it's 2.05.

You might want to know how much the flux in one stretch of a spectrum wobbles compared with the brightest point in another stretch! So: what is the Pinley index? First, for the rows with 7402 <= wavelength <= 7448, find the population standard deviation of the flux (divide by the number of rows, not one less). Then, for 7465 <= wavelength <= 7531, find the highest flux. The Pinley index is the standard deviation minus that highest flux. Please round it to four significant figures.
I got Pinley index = -1.117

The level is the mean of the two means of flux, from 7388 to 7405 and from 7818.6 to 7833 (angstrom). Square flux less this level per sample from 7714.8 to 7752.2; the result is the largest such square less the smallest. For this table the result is 0.021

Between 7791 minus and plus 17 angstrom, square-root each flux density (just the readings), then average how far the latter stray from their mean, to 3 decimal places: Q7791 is 0.011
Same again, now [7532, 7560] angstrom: 0.011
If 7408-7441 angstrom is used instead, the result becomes 0.012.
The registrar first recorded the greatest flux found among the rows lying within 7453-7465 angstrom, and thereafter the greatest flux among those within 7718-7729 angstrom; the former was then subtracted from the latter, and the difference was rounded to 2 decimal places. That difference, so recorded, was 0.05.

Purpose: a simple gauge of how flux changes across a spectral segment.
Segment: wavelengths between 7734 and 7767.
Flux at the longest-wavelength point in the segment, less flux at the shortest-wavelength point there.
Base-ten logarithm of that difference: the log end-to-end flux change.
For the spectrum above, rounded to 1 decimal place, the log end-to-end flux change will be -2.0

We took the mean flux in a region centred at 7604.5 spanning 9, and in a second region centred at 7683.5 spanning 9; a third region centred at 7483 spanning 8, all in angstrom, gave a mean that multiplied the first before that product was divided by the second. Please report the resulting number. 1.03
